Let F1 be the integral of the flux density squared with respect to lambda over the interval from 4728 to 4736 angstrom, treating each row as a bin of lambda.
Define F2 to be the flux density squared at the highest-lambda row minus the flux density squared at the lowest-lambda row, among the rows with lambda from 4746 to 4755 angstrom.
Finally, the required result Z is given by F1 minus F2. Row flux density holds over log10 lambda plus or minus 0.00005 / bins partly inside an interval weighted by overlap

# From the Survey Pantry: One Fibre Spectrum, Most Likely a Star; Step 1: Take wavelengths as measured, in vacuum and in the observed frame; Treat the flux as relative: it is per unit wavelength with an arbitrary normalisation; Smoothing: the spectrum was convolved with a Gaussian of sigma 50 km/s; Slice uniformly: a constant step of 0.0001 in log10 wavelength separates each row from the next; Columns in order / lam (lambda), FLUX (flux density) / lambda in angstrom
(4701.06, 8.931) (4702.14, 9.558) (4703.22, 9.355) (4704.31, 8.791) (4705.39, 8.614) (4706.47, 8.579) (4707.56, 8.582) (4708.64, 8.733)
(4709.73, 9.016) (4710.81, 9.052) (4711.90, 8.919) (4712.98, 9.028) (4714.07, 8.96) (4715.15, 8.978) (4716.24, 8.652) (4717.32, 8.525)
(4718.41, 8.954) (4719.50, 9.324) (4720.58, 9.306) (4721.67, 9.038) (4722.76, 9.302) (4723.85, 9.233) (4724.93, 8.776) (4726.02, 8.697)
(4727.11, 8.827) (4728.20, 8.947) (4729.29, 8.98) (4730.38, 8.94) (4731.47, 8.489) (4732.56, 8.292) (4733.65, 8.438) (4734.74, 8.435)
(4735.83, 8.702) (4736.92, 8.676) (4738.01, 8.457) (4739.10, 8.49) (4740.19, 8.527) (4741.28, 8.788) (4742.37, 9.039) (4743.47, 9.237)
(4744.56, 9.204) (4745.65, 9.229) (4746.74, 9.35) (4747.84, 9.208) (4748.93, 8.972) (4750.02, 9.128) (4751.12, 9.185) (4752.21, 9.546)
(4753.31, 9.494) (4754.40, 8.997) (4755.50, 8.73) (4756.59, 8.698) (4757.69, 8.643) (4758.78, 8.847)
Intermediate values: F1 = 597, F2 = -6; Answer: 604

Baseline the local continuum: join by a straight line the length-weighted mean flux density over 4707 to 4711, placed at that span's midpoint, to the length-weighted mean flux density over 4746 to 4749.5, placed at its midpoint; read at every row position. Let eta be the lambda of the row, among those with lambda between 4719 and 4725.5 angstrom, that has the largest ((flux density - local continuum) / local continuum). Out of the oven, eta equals 4719.50 angstrom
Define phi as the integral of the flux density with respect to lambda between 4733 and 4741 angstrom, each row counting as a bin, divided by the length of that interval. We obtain 8.5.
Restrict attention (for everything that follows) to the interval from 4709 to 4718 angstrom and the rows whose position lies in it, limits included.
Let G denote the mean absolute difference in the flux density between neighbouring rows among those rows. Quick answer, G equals 0.12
